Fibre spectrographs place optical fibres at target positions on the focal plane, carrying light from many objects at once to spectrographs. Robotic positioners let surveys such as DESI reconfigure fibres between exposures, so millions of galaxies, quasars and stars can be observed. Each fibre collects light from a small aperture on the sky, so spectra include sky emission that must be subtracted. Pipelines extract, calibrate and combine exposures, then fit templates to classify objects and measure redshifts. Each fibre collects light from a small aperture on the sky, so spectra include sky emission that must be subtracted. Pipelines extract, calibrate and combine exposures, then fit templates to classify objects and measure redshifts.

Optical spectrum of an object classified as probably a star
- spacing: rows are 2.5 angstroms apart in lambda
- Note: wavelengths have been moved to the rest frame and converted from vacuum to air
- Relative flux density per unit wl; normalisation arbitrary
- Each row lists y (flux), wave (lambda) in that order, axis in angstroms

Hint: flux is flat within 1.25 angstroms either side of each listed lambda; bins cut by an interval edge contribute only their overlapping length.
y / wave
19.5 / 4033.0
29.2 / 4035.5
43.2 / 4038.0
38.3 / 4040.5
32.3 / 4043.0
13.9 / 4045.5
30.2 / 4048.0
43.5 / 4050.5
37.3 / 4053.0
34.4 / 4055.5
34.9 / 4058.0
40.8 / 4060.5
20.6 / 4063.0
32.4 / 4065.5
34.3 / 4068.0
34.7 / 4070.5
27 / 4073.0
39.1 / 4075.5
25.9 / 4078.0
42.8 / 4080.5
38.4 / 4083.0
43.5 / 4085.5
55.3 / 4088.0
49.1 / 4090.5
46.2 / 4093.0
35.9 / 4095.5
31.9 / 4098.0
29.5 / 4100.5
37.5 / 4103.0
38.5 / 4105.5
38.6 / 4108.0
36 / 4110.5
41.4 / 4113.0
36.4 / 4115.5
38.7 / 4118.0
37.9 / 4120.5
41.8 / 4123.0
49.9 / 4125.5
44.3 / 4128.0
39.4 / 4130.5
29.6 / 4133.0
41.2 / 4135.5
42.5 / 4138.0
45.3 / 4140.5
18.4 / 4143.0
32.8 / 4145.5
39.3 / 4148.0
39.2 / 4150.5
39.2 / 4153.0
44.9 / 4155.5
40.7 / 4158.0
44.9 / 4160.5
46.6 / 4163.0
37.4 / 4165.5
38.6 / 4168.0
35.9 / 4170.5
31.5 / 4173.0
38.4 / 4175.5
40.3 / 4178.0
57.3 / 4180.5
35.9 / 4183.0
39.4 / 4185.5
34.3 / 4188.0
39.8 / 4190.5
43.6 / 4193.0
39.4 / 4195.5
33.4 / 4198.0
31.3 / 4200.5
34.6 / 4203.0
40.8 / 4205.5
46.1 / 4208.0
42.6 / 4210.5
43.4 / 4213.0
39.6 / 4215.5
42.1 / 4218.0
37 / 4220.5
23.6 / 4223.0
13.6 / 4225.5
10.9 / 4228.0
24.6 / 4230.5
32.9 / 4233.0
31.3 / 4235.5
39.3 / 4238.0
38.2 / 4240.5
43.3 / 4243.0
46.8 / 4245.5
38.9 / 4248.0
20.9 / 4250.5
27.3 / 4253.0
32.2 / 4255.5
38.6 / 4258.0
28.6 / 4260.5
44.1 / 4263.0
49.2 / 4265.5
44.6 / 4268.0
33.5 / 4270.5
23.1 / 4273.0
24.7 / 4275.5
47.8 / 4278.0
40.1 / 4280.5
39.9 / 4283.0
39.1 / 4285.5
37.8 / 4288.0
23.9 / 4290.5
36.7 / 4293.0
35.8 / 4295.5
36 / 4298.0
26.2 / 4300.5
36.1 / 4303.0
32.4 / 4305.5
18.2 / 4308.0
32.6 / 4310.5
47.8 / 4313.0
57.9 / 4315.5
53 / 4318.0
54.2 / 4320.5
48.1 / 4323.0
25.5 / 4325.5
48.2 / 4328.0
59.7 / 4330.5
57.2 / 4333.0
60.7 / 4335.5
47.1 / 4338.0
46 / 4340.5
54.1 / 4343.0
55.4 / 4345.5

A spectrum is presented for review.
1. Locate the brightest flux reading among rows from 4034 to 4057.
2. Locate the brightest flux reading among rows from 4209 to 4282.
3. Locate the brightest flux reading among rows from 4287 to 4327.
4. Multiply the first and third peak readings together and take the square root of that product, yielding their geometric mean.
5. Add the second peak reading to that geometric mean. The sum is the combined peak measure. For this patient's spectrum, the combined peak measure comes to 99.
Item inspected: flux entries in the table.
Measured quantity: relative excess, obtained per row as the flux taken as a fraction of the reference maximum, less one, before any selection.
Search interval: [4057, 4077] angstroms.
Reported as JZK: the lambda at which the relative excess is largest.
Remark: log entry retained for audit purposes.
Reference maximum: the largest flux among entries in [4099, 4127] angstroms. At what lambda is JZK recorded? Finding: 4060.5 angstroms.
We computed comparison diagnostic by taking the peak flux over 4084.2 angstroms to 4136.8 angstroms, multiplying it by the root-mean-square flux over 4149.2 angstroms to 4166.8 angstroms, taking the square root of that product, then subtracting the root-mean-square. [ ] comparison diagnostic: 6.2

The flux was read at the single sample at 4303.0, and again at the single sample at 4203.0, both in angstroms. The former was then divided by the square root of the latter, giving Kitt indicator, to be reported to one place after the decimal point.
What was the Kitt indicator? 6.1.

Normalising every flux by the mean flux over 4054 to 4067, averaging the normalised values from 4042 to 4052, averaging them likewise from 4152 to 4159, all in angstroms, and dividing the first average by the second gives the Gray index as 0.7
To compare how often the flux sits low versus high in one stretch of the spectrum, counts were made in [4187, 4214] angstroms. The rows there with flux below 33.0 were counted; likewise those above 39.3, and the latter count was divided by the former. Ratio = 7.0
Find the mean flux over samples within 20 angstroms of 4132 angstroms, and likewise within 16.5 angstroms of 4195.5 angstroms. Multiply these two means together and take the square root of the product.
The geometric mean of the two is 39.3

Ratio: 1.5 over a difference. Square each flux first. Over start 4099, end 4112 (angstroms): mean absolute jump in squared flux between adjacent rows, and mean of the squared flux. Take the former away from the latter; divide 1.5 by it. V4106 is 0.0014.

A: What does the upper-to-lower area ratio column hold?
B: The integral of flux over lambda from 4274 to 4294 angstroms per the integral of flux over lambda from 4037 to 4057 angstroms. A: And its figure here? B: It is 1.06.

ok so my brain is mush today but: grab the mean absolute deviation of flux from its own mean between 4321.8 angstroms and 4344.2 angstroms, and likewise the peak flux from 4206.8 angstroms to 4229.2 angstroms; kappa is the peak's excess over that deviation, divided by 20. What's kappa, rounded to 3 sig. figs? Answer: 1.94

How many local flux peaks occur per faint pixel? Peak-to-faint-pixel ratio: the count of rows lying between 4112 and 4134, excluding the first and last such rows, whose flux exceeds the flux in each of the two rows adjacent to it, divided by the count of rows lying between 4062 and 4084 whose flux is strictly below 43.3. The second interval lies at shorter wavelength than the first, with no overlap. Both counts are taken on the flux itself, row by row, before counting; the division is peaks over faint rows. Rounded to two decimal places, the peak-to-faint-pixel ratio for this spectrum 0.22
